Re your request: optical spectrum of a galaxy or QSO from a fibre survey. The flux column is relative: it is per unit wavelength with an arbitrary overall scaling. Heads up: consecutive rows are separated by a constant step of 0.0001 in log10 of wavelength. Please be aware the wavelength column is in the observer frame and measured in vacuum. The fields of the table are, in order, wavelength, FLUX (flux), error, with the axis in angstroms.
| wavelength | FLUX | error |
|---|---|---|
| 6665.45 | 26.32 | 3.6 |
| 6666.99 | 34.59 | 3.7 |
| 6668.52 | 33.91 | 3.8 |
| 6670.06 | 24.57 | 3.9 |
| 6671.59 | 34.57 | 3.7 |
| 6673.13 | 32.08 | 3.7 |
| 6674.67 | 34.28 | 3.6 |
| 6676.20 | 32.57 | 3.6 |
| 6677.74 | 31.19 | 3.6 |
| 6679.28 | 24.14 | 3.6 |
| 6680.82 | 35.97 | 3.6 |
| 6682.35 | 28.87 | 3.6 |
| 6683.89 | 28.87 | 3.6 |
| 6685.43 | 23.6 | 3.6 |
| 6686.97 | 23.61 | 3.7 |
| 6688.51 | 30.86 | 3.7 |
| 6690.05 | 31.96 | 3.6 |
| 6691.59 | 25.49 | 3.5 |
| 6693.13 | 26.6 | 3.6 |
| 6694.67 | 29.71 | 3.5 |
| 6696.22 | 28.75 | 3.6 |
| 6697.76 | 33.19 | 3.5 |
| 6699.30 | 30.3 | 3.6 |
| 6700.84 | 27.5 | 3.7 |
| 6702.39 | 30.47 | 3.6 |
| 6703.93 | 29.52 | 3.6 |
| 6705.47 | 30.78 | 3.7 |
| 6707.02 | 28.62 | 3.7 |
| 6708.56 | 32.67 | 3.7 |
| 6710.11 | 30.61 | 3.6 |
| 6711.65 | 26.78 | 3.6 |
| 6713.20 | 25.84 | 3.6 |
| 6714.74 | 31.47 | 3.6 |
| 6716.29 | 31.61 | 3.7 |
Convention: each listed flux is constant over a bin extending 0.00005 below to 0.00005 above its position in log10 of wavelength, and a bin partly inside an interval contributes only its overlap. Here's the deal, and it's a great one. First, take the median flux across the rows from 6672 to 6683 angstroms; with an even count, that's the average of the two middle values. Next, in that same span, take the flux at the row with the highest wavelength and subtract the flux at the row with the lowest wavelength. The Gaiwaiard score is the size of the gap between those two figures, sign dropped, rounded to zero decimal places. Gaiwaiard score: 35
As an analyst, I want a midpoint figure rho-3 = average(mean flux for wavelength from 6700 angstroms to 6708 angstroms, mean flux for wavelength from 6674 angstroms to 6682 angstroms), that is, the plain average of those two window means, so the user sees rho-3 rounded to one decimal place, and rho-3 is 30.5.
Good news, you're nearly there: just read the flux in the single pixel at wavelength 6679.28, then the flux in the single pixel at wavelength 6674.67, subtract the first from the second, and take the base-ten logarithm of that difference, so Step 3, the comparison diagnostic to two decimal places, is 1.01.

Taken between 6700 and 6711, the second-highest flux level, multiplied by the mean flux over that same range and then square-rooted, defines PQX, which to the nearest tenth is 30.4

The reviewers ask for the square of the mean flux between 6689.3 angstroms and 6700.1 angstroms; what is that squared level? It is 866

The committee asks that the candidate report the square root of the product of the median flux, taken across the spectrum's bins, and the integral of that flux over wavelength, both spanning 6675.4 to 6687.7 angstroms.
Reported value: 101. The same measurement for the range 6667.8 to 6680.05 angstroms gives 111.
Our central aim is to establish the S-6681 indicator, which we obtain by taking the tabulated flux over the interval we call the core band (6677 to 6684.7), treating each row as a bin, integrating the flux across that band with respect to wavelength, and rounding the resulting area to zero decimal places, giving 229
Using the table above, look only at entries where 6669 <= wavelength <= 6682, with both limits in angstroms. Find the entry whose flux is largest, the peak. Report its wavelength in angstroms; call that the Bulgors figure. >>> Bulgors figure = 6680.82 angstroms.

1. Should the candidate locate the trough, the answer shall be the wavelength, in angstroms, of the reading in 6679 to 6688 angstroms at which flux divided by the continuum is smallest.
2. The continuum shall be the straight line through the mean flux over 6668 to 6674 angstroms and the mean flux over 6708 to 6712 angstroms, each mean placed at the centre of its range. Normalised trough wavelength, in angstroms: 6685.43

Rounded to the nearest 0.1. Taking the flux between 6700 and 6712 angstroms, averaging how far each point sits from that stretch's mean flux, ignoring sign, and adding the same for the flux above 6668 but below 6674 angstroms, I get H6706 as 4.9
